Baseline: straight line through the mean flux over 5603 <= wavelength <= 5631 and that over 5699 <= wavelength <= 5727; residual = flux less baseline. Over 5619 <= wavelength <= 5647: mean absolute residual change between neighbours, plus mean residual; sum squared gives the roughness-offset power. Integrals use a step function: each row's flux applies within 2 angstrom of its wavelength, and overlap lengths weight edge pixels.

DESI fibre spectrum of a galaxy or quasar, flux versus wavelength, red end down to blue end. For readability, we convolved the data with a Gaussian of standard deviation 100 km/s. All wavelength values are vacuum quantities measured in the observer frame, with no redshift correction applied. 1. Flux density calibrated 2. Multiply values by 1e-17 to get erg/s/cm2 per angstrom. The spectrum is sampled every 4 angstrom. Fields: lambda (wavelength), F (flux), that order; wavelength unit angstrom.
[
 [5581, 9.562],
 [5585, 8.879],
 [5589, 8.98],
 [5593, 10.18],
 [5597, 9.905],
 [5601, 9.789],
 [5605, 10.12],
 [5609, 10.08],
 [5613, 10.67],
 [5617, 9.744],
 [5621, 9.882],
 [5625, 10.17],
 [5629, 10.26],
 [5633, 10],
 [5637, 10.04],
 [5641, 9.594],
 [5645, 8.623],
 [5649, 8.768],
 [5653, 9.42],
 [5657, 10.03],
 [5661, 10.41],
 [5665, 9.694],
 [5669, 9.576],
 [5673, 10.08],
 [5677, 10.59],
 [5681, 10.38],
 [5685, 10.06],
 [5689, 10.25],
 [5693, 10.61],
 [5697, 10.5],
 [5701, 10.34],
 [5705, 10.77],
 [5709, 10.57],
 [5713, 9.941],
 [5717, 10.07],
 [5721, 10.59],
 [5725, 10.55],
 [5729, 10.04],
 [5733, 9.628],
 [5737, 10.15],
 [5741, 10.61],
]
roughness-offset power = 0.001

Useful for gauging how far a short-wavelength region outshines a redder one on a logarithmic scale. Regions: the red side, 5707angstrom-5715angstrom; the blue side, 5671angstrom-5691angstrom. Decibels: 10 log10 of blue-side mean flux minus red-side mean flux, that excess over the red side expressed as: -18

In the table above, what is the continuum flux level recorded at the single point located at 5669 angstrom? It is 9.576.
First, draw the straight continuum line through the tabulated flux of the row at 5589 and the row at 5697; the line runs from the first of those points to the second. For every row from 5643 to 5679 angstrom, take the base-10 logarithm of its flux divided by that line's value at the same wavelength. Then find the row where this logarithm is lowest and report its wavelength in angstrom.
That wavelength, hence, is 5645 angstrom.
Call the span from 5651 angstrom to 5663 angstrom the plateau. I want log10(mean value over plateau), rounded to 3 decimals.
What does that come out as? 0.998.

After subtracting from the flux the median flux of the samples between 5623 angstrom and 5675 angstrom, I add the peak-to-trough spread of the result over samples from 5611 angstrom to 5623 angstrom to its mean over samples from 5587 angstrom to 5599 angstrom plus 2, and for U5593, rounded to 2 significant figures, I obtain 2.6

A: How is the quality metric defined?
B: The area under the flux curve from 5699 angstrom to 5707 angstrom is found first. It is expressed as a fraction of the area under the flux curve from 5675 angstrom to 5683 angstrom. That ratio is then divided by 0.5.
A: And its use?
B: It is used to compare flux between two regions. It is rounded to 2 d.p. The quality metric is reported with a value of 2.01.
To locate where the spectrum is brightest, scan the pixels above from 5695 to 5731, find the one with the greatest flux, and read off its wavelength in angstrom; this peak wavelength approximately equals 5705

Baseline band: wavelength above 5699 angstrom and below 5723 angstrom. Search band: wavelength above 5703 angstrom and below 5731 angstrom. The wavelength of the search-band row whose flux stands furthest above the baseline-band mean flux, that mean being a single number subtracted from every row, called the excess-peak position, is 5705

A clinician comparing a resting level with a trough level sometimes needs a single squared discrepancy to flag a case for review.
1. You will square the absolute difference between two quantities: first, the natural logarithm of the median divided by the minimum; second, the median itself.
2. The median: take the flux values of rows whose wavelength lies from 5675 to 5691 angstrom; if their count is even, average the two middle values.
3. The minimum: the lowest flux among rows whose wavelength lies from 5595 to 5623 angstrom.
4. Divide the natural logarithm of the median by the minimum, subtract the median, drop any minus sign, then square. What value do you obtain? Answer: 102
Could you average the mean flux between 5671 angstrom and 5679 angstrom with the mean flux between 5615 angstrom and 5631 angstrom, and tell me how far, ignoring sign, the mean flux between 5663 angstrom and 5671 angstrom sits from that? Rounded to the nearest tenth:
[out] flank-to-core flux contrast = 0.5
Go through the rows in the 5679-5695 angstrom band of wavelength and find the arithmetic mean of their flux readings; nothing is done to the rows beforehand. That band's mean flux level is 10.3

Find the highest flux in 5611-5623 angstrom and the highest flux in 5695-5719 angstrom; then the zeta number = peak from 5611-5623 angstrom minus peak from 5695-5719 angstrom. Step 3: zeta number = -0.10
